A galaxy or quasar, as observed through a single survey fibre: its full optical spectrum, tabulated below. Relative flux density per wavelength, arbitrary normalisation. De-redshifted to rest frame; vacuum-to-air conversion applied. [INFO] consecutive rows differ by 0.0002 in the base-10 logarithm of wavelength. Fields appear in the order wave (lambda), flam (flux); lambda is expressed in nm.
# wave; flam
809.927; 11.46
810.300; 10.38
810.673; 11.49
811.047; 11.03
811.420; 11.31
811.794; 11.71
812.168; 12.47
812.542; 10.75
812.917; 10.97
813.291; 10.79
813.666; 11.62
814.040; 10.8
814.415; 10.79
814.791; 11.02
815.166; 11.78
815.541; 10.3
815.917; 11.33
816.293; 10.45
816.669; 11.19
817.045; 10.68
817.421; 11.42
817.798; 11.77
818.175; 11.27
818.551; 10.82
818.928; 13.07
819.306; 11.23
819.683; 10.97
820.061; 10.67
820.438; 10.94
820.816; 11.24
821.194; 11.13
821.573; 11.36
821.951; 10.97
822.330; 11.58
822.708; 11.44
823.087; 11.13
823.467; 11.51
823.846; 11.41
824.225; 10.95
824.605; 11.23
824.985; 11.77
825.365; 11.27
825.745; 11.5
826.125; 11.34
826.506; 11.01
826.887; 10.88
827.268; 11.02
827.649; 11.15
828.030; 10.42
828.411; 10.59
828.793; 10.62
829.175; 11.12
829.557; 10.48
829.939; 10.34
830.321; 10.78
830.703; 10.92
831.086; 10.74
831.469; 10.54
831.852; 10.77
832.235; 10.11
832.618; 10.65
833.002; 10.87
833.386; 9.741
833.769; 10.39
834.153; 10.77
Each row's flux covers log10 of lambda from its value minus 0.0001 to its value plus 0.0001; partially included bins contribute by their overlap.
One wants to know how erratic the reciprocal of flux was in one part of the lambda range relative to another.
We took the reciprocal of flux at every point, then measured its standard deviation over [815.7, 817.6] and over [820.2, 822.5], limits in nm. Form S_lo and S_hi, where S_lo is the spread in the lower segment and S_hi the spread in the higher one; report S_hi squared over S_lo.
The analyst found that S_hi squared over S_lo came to 0.0010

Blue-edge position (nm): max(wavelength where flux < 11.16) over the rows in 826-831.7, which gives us 831.469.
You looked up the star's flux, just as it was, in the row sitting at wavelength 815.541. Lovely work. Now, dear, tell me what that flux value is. 10.3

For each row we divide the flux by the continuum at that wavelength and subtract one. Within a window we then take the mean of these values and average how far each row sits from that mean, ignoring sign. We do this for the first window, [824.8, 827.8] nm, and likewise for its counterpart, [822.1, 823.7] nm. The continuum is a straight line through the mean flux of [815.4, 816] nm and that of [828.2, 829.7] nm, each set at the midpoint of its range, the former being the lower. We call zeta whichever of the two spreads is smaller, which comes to 0.013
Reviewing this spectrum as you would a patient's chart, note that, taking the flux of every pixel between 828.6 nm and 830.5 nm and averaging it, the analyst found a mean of 10.67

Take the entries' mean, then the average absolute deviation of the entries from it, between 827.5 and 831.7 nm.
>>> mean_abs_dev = 0.22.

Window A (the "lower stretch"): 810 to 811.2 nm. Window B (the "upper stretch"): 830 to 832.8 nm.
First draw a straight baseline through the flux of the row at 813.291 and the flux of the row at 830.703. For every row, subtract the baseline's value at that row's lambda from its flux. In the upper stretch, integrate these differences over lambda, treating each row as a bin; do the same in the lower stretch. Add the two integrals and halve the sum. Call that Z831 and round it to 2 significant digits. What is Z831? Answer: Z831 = -0.27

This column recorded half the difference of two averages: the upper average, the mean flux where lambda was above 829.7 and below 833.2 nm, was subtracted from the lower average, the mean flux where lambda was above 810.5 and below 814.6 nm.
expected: 0.31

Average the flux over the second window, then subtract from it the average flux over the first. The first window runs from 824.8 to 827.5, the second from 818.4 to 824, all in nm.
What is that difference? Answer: 0.0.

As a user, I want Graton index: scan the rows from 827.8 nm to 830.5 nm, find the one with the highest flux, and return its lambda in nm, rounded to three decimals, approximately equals 829.175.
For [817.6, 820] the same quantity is 818.928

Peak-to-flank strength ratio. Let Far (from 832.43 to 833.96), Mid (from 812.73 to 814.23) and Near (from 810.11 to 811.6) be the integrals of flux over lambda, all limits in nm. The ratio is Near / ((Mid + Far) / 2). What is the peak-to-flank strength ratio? 1.01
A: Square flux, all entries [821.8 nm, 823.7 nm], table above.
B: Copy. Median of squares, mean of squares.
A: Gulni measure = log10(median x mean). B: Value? 4.23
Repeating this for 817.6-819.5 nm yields 4.24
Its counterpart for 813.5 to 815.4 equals 4.18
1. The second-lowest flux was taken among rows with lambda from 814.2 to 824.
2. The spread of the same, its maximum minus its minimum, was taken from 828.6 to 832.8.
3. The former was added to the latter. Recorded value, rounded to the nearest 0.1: 11.5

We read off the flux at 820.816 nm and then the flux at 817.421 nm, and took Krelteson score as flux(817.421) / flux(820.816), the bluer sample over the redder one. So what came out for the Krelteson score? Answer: 1.02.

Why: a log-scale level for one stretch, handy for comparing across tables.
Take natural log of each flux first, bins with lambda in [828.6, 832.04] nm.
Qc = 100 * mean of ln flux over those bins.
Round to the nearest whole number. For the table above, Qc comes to 237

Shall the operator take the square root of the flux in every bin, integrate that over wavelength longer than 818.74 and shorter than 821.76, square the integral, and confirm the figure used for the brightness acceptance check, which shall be 103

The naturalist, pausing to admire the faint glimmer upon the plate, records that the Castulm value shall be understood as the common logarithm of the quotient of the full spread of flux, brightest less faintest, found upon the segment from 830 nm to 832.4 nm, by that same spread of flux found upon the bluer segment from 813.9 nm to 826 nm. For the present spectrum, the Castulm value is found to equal -0.5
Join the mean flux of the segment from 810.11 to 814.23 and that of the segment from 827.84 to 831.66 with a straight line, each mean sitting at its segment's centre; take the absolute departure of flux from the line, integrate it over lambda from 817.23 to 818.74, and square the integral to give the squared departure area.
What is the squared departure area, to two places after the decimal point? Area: 0.34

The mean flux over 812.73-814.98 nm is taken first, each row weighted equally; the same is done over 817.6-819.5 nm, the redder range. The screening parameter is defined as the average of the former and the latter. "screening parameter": 11.3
